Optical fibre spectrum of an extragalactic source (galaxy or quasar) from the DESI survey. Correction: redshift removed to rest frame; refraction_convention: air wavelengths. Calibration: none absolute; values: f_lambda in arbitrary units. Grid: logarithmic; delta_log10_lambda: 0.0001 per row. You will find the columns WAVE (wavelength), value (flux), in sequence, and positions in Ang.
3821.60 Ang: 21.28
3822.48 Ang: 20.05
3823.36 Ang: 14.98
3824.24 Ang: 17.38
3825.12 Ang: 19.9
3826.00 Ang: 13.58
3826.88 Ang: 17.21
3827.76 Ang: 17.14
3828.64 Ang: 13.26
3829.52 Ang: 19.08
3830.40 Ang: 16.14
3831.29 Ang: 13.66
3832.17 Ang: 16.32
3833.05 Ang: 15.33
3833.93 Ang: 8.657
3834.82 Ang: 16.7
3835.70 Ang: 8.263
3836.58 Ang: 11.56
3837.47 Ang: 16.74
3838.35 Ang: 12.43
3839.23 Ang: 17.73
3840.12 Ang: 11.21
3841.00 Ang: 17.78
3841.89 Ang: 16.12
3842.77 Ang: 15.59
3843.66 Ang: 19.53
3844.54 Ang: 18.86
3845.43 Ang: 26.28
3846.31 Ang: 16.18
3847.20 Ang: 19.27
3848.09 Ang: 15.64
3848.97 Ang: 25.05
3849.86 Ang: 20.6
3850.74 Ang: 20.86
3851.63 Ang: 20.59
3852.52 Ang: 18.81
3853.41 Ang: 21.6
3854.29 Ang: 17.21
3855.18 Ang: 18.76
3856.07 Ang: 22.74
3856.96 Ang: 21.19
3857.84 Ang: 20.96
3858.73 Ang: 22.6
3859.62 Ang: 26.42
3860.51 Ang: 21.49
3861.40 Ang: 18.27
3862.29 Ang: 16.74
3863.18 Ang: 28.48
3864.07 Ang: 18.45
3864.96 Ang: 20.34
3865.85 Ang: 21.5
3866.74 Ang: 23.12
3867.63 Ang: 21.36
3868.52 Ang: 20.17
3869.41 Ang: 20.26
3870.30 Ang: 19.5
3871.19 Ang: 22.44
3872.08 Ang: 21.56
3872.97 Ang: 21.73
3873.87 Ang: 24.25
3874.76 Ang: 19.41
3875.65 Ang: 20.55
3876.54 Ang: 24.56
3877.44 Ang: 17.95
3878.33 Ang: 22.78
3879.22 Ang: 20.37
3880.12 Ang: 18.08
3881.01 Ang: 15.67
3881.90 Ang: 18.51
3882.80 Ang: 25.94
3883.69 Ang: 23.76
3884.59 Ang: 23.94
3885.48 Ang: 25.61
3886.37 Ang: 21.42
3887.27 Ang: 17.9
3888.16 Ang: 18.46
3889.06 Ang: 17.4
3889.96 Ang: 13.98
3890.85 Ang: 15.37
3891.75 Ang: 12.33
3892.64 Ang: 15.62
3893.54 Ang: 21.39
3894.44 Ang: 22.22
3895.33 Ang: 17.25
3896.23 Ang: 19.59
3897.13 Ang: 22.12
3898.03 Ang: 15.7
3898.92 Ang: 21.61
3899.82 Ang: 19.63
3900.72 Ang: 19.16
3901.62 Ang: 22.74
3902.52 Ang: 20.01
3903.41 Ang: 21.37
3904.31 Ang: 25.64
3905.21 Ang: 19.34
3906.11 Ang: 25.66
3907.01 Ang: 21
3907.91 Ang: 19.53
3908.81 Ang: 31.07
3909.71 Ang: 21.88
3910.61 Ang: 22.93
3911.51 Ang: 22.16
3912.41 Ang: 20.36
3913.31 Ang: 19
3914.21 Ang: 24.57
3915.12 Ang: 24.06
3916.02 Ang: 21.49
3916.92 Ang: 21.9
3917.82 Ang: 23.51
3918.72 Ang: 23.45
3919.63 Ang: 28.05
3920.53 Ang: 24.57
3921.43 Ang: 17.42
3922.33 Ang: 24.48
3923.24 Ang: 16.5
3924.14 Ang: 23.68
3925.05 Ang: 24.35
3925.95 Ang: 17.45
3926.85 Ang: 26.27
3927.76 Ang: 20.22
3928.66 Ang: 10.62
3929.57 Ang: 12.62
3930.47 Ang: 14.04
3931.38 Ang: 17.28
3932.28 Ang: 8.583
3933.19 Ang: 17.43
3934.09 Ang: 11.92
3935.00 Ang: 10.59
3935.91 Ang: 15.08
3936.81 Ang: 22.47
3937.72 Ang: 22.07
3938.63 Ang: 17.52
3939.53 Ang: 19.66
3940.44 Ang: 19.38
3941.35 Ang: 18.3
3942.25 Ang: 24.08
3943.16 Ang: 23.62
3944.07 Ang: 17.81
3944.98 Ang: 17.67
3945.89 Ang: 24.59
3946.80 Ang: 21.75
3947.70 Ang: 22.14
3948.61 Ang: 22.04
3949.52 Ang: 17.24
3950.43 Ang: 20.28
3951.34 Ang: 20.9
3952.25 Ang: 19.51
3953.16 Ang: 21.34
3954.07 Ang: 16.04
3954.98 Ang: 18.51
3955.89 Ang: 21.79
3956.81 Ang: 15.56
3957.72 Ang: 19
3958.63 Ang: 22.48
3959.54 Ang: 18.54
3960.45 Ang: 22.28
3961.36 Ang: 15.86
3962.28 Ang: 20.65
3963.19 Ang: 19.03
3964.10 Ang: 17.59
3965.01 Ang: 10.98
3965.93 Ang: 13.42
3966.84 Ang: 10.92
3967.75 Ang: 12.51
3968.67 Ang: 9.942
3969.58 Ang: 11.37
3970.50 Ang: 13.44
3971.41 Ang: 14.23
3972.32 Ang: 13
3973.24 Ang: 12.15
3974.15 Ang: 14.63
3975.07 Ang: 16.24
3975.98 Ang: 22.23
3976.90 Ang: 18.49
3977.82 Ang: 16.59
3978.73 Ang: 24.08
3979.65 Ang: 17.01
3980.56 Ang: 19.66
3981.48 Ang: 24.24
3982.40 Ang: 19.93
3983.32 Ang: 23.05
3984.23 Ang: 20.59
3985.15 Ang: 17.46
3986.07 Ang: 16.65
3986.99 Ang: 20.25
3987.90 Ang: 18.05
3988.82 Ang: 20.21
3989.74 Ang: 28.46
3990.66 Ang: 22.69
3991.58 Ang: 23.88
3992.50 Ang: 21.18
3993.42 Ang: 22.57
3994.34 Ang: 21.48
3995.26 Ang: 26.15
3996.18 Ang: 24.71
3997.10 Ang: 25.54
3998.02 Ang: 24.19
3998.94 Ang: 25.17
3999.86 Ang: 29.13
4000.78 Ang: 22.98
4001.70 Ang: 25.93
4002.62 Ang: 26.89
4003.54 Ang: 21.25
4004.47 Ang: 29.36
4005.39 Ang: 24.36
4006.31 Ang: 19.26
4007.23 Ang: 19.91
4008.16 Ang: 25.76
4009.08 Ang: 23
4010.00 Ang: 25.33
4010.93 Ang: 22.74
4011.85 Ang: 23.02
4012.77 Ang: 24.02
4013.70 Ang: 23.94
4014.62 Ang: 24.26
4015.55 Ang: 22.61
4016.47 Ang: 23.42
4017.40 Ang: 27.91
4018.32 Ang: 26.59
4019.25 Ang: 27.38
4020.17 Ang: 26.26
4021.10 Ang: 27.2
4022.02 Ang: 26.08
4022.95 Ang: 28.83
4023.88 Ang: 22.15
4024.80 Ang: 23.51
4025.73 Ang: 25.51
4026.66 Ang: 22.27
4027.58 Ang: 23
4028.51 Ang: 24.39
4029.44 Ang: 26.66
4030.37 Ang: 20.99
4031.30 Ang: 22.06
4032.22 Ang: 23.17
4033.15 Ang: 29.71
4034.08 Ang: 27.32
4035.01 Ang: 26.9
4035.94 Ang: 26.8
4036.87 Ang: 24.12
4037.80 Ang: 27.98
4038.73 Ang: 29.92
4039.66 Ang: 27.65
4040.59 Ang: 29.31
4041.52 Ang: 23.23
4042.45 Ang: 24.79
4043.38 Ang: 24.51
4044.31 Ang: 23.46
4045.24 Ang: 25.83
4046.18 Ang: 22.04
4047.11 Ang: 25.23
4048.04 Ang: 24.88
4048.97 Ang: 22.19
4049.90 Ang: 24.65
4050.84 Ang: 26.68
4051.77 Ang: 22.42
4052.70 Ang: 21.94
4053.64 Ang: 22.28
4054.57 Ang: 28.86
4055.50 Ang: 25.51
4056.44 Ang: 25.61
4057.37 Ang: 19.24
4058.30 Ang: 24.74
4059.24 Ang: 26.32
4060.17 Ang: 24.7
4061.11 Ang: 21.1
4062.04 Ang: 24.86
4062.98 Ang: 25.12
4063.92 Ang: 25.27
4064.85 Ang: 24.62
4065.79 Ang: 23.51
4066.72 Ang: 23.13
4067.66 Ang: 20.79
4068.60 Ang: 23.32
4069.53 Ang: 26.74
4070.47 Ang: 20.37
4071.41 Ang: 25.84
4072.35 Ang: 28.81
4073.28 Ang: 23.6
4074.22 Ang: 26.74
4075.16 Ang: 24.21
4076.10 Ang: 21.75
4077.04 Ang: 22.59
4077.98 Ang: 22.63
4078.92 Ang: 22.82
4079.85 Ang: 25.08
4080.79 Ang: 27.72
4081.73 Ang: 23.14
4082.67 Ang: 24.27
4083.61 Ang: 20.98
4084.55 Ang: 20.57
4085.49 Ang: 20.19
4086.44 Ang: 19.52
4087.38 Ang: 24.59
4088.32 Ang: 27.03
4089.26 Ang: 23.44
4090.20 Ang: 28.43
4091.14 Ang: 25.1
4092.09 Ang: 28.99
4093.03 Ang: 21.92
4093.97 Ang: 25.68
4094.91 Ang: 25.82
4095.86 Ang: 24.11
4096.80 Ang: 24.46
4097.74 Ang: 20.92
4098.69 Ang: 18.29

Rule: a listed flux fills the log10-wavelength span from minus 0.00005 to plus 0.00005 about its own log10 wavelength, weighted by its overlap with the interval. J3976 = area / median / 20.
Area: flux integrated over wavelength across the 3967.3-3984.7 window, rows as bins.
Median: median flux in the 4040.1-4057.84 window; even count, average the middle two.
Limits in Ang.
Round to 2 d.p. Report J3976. 0.60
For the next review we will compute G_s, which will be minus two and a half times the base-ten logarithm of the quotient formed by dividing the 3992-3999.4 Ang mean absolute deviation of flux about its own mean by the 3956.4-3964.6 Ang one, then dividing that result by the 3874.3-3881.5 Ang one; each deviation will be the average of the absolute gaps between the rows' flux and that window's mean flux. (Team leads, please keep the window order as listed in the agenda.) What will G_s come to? 1.0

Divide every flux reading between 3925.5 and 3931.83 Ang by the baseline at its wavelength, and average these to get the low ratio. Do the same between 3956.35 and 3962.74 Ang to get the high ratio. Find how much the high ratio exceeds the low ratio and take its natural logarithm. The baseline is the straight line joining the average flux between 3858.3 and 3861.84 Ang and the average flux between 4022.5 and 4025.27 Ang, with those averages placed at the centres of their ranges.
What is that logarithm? -2.53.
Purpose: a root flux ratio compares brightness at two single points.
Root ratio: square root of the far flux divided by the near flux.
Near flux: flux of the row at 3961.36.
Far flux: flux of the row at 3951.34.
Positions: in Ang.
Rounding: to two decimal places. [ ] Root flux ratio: 1.15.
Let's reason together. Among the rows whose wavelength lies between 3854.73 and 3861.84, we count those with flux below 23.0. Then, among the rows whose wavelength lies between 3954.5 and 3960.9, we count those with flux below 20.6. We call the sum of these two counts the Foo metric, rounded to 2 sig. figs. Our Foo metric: 11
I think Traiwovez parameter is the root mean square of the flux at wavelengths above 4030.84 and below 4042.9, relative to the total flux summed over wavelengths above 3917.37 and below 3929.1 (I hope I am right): 0.094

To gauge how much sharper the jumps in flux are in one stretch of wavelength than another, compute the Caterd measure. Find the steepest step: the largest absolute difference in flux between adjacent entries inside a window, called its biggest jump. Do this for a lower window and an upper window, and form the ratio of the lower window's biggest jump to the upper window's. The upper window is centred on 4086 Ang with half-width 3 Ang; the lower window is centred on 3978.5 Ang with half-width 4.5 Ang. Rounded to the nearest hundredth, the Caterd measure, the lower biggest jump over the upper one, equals 1.48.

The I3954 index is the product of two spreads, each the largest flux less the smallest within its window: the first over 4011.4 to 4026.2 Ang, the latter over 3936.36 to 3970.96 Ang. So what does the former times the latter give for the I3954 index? 98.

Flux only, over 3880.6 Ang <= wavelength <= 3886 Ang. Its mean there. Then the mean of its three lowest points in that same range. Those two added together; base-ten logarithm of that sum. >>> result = 1.62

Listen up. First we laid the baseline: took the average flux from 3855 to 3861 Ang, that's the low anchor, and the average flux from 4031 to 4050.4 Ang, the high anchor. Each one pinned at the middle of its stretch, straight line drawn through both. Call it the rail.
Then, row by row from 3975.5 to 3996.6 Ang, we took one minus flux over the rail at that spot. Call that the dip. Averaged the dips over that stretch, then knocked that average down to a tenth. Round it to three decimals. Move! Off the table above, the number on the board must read 0.013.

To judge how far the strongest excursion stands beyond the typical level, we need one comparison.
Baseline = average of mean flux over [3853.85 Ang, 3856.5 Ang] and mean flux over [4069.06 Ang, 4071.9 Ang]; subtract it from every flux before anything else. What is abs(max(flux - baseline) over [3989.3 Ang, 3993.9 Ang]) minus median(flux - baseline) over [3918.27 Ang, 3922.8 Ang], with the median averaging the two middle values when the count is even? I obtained 4.0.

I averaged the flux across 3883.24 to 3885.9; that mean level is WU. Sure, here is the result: 24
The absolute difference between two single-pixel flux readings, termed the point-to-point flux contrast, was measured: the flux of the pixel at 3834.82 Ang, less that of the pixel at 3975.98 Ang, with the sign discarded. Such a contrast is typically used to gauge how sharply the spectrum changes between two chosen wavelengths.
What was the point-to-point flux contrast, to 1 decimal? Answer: 5.5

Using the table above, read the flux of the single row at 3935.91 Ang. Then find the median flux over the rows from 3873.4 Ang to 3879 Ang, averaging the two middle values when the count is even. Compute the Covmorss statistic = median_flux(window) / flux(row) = 1.4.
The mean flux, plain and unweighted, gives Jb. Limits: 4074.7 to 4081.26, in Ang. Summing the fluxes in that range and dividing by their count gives 23.8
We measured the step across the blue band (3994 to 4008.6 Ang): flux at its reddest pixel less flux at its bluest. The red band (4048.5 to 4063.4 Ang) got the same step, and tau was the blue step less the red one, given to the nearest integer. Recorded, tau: 1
